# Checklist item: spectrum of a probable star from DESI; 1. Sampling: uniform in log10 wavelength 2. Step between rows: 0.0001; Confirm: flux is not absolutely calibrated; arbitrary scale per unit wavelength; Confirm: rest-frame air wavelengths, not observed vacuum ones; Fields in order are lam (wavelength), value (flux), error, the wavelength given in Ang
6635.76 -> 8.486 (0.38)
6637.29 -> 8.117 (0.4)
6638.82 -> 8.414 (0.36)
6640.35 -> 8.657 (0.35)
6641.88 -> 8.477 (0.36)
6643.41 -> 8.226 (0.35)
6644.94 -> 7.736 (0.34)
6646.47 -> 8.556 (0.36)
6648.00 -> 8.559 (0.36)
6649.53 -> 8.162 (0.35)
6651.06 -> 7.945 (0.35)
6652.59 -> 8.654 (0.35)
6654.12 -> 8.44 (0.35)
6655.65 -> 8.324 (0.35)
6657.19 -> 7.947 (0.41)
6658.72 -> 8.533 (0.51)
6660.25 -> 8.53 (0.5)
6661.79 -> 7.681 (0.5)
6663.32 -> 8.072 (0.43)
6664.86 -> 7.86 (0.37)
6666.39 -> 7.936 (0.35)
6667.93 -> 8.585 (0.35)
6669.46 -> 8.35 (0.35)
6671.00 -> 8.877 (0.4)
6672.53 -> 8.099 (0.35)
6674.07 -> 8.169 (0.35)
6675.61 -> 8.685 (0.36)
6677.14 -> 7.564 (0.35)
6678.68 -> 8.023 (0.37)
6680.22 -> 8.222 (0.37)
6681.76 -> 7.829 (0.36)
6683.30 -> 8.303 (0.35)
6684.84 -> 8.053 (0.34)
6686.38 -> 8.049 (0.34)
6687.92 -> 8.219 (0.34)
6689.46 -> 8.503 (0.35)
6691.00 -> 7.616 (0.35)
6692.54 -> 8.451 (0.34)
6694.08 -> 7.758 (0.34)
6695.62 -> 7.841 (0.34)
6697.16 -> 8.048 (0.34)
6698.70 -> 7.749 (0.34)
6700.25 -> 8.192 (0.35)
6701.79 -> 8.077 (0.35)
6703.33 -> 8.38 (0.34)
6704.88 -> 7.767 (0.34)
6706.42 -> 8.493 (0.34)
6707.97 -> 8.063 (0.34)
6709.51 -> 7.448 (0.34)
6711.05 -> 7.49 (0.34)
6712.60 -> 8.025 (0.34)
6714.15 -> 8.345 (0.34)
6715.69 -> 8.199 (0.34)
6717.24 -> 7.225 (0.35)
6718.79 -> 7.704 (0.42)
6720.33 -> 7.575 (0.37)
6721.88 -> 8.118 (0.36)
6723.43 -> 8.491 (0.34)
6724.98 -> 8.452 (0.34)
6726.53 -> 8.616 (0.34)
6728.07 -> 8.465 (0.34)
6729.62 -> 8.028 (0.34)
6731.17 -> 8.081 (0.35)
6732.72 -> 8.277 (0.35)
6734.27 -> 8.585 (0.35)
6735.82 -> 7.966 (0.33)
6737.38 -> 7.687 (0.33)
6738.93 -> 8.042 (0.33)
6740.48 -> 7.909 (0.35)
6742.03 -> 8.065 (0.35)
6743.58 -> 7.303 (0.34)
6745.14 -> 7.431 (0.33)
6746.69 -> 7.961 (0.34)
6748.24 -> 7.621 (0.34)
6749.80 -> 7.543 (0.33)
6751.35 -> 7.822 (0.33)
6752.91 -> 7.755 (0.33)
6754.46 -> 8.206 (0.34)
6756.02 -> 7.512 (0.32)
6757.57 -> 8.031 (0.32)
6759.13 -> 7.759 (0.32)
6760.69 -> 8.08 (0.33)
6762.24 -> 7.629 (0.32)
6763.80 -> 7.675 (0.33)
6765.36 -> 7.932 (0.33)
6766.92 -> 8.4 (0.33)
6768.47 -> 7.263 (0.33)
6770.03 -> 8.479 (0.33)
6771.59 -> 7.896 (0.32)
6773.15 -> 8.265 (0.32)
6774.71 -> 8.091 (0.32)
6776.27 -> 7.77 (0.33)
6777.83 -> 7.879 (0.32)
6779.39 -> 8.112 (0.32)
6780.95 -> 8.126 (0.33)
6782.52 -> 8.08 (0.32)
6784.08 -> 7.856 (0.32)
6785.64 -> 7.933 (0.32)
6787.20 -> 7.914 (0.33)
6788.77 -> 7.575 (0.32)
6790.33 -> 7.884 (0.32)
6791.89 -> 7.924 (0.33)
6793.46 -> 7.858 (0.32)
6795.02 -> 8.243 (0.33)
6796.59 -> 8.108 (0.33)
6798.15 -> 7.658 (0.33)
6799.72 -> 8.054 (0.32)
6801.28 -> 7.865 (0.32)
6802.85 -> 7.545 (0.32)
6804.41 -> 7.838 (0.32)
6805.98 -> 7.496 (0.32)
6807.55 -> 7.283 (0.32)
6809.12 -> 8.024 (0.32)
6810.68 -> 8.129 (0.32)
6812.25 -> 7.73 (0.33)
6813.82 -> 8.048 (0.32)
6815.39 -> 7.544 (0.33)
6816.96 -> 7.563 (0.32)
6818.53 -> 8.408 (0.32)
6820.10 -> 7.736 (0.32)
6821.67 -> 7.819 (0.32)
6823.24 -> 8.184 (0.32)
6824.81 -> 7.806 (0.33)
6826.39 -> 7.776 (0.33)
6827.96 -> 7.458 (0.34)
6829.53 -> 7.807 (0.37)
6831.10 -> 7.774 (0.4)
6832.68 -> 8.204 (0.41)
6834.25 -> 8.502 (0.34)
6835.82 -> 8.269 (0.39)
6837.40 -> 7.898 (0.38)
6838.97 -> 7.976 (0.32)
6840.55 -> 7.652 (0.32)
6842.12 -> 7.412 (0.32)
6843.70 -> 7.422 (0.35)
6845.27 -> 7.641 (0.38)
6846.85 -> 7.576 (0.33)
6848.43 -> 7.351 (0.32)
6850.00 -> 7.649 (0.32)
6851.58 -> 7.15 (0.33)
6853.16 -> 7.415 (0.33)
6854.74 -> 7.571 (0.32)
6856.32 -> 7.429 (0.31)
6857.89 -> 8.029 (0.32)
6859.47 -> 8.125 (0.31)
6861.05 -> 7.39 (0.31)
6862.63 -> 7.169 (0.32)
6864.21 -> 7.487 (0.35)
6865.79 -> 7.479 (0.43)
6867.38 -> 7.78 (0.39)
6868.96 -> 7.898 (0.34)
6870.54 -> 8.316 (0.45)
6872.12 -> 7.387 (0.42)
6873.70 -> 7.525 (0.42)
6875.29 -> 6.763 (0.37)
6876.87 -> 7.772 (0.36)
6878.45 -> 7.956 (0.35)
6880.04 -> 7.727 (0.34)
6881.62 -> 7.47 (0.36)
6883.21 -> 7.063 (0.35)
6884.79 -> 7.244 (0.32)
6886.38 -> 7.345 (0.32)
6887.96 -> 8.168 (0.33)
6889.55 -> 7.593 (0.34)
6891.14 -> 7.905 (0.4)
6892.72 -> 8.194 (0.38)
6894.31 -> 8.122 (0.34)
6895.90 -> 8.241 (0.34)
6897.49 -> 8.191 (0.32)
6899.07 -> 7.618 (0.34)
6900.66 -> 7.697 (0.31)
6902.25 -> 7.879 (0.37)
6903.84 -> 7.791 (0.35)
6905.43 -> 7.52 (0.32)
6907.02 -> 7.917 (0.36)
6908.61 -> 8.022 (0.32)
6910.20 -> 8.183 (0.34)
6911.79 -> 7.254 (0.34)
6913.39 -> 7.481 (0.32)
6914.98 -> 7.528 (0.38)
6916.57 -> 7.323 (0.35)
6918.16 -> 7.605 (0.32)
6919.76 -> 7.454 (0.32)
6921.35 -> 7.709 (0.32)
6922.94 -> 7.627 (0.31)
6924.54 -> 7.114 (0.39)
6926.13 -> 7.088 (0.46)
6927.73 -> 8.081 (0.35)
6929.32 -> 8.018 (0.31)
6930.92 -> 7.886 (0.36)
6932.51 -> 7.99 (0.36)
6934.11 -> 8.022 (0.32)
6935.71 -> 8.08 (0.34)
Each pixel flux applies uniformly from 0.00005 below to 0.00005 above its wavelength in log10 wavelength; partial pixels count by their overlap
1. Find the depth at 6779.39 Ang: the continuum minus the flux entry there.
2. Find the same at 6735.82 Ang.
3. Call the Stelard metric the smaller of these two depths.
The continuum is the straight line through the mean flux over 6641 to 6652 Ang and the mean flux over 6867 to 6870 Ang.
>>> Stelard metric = -0.1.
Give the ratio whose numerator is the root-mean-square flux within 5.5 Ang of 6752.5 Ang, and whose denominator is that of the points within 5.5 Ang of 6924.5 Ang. 1.03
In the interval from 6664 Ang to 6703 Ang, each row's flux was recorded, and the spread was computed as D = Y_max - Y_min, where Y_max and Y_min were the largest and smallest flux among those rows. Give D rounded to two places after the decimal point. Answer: 1.31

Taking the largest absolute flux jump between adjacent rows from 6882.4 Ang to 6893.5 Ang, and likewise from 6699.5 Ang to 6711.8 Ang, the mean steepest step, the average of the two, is 0.77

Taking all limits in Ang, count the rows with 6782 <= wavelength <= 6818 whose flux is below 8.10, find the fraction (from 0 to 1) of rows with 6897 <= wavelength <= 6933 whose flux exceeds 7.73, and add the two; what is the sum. 20.4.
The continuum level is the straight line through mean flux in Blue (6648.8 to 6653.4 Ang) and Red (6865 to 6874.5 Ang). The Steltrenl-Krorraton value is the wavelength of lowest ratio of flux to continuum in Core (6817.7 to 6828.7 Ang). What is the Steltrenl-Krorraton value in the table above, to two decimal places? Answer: 6827.96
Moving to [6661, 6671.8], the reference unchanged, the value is 6661.79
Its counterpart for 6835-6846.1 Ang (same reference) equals 6842.12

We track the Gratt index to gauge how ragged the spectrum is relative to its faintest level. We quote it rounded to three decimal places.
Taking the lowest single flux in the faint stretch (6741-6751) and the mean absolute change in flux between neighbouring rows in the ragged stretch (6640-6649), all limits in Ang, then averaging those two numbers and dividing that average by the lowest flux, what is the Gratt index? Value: 0.524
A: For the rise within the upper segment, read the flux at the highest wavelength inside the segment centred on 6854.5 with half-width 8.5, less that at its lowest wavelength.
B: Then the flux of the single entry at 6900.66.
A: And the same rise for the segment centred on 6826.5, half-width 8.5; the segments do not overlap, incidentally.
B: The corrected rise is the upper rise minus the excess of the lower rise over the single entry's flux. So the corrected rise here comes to 7.2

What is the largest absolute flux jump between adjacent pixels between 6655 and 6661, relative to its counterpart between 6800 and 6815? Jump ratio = 0.8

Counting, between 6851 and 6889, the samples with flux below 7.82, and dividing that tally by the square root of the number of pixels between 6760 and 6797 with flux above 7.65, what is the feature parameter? 3.9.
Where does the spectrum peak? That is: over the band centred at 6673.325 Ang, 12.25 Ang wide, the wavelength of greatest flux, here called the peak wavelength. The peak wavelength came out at 6671.00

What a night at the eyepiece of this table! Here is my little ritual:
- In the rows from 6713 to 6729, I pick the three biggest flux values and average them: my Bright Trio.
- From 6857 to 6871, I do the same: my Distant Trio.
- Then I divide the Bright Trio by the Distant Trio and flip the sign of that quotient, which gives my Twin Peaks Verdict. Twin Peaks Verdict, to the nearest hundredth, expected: -1.05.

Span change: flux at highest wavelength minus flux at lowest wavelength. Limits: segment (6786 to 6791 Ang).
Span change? 0.0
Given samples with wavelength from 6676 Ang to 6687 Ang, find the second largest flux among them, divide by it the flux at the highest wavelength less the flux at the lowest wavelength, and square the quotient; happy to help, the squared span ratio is 0.0035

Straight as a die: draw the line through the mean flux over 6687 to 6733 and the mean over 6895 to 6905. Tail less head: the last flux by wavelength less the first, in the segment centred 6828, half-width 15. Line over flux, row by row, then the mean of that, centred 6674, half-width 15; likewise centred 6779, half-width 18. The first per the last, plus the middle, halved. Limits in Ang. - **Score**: 0.18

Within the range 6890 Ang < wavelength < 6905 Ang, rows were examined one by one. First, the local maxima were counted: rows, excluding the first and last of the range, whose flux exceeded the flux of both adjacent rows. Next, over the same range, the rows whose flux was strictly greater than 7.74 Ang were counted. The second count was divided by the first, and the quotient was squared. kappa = 5.4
